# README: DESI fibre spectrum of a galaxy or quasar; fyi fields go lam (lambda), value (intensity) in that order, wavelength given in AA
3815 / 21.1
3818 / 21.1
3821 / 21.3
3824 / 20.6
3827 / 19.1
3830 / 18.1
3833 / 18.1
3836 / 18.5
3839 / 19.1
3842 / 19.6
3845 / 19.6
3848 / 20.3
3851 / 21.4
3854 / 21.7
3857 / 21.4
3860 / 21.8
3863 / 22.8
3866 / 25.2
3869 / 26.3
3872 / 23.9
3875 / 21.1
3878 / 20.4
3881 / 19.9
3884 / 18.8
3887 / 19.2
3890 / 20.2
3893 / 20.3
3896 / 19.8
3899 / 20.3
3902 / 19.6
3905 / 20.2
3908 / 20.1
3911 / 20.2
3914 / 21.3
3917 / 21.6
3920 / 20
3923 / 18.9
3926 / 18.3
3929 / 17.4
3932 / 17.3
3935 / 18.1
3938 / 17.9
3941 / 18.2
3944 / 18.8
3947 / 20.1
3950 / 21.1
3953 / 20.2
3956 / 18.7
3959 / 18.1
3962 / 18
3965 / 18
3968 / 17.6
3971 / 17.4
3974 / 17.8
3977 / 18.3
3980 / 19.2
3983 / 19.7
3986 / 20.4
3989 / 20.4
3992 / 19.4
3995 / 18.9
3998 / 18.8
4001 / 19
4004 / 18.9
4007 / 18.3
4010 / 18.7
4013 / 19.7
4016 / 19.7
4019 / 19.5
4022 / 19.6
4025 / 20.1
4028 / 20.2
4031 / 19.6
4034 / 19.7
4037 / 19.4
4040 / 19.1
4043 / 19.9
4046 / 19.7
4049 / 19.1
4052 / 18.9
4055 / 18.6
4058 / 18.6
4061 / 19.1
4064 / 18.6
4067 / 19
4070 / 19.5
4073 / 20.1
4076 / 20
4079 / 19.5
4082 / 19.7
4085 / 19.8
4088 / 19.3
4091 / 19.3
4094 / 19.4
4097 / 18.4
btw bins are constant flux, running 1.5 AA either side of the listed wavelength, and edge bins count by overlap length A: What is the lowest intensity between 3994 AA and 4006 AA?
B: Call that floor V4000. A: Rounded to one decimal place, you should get 18.8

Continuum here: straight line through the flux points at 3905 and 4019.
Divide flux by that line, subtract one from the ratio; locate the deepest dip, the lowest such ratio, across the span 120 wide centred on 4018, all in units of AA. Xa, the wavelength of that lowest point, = 3971 AA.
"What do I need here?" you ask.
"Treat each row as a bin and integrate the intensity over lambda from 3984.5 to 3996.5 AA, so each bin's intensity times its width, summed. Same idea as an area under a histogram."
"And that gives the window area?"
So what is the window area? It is 237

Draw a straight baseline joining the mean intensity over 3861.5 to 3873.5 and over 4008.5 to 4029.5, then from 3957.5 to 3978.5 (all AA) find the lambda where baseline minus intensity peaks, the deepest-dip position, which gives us 3971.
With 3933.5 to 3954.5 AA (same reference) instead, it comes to 3938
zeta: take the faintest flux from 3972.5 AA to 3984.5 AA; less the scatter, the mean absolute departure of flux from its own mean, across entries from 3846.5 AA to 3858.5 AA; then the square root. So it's 4.17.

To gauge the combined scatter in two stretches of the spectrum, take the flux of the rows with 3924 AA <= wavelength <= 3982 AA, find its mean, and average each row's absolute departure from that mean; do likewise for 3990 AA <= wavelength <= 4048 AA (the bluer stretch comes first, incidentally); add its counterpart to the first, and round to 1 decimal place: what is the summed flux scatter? 1.2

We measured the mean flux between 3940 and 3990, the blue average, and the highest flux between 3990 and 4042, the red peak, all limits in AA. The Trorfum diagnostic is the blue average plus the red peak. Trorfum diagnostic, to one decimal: 39.1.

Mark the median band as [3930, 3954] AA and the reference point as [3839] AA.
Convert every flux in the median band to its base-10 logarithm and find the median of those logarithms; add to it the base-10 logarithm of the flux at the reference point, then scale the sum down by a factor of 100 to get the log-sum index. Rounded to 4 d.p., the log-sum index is 0.0255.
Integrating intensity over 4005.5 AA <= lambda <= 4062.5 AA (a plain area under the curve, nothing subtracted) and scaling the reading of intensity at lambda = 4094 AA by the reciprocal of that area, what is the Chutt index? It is 0.0176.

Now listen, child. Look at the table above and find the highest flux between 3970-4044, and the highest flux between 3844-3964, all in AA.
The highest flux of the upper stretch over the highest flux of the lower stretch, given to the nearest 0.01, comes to 0.78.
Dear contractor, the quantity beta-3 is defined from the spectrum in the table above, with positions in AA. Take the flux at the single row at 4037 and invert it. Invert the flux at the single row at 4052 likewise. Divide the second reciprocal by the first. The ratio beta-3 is 1.03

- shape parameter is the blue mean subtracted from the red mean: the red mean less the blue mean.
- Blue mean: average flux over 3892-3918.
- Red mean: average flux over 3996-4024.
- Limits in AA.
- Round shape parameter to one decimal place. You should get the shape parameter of -1.2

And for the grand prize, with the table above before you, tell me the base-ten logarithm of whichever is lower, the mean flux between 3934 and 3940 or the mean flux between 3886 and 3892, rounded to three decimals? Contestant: 1.255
